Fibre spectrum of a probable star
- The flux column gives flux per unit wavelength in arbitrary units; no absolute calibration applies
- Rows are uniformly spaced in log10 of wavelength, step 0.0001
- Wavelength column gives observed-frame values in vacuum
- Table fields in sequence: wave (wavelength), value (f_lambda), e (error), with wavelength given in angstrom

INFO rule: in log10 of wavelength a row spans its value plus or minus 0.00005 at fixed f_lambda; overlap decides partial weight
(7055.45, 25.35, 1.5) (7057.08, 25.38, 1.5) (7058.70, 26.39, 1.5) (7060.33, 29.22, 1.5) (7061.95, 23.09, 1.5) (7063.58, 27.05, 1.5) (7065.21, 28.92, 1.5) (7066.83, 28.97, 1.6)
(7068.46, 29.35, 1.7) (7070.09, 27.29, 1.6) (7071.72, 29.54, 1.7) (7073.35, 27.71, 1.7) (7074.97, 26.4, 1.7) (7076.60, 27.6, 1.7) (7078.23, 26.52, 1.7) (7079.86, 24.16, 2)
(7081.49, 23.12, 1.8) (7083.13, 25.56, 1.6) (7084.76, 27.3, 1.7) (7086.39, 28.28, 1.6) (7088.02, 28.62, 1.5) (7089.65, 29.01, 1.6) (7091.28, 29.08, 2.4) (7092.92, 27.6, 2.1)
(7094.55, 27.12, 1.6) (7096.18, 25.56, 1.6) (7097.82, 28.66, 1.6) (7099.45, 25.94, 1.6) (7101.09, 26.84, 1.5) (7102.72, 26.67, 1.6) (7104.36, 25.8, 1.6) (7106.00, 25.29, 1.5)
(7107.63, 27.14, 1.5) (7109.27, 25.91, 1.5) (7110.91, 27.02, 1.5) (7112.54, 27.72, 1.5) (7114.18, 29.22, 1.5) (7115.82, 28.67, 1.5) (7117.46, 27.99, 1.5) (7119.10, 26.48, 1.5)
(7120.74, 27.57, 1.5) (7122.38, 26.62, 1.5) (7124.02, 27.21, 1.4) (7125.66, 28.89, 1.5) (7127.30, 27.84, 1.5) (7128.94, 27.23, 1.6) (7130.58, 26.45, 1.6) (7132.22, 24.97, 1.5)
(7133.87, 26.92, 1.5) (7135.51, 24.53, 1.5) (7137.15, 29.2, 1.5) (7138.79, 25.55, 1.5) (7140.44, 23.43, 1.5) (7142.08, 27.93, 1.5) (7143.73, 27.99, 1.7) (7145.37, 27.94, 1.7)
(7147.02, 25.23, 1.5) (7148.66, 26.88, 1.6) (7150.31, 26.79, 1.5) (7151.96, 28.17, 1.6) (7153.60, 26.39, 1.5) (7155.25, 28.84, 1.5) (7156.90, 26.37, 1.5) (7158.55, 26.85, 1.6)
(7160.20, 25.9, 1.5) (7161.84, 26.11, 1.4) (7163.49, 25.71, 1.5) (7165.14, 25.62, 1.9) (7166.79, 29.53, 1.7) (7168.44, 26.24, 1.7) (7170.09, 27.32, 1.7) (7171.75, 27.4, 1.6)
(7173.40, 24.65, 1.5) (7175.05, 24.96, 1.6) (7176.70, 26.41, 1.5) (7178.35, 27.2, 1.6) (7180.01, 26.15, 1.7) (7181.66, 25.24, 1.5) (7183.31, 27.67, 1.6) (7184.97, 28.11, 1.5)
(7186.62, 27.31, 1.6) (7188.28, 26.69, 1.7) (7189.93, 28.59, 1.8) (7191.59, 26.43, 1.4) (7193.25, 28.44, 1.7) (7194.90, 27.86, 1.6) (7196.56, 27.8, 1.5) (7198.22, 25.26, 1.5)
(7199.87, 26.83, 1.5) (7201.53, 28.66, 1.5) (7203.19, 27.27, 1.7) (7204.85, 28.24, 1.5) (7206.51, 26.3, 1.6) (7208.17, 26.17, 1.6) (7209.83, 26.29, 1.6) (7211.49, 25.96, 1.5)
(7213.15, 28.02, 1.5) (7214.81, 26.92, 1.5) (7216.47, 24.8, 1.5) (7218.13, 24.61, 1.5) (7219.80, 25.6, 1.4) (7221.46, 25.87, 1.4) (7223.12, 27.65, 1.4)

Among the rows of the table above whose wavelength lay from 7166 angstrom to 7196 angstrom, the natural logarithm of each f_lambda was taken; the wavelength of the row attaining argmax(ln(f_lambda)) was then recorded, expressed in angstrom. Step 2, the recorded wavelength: 7166.79 angstrom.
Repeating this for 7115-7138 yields 7137.15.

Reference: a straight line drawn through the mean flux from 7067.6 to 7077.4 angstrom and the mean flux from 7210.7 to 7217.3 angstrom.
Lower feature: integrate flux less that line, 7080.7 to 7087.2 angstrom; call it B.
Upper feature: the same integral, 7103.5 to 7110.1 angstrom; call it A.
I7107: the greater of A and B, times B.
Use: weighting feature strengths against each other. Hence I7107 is 120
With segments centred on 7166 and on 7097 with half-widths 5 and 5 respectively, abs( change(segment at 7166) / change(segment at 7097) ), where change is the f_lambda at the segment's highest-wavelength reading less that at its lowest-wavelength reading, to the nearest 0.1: 1.6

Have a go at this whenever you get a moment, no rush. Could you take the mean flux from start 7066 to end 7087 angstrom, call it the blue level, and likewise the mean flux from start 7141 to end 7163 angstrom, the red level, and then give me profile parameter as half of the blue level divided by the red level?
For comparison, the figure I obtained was 0.501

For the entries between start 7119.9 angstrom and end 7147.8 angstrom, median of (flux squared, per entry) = 740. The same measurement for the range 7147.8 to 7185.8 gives 697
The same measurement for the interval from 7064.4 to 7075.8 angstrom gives 836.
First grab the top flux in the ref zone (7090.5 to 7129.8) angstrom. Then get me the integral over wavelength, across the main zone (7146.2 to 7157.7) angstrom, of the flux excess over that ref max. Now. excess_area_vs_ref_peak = -26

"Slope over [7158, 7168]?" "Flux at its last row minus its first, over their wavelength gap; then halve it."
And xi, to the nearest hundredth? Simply 0.16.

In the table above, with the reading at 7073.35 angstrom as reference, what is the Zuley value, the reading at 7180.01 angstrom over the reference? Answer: 0.94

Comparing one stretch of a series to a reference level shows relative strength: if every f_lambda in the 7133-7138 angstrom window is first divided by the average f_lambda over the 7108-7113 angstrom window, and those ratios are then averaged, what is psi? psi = 1.00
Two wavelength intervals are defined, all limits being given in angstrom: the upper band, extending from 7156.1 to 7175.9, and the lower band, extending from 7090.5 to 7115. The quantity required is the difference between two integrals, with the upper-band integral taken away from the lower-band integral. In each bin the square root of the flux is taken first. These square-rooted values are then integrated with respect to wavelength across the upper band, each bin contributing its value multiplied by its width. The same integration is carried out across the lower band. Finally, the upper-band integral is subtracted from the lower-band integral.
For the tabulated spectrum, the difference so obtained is 26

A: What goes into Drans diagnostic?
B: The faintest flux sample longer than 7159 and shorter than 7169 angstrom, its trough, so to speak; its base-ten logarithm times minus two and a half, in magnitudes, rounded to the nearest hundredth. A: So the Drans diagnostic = -3.52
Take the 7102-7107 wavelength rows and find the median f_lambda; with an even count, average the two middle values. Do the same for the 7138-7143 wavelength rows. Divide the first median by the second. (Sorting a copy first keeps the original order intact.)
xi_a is 1.01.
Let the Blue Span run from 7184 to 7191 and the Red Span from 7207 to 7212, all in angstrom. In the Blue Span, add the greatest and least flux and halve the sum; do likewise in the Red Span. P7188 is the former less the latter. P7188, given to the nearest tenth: 1.5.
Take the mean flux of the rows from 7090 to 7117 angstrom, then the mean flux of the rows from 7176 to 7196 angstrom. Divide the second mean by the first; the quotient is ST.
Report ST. 1.00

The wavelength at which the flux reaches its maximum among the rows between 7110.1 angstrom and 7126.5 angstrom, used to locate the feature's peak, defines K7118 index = 7114.18 angstrom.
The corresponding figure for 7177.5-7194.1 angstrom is 7189.93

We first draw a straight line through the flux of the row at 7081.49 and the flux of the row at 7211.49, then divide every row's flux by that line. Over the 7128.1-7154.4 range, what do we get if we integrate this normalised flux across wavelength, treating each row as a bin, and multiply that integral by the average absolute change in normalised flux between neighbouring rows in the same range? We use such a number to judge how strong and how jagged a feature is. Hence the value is 2.30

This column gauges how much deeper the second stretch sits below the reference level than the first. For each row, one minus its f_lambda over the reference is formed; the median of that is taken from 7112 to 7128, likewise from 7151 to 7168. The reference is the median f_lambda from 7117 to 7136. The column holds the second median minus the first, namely 0.05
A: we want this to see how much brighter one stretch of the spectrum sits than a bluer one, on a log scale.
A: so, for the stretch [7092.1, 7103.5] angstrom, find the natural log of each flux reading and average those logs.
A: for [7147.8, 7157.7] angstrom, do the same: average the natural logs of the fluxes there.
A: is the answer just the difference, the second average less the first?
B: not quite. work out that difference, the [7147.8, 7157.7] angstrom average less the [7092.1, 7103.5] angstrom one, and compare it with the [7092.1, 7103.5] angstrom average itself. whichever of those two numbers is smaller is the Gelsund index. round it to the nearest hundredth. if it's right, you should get 0.01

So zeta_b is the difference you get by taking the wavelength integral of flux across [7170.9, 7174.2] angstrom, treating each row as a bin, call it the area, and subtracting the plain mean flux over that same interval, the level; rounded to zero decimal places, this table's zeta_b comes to 60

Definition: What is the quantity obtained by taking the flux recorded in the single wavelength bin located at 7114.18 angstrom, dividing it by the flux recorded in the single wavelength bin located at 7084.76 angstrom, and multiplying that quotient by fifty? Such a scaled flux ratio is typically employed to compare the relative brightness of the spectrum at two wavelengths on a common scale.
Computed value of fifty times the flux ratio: 54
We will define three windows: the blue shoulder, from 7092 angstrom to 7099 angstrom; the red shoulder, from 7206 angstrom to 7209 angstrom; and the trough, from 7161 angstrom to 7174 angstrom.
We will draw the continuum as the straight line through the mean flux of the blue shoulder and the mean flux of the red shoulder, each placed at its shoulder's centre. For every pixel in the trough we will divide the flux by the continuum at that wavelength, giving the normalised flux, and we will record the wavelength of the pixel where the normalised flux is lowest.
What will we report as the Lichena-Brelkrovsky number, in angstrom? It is 7173.40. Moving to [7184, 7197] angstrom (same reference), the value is 7191.59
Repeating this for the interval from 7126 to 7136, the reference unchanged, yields 7135.51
